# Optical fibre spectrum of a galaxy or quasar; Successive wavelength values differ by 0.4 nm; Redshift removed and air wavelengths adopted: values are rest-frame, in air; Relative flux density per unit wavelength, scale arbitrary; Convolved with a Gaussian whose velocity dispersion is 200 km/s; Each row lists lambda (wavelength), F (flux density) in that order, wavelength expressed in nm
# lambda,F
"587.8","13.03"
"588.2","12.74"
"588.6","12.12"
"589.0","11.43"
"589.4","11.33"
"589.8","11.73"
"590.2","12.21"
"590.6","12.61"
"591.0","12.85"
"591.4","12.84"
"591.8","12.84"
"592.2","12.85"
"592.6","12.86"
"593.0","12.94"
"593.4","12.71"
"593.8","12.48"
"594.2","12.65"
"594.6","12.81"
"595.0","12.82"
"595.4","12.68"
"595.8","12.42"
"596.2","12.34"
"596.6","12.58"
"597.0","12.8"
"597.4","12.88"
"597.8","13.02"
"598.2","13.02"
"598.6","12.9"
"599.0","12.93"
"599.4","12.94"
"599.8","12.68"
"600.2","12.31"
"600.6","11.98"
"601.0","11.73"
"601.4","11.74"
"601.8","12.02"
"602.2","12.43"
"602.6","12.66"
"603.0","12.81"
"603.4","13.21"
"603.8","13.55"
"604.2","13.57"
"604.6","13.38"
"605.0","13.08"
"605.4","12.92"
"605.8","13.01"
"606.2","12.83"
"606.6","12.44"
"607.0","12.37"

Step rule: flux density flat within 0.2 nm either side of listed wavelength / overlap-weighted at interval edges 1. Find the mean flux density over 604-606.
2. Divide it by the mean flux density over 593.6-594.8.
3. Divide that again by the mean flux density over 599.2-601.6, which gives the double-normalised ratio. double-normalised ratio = 0.0853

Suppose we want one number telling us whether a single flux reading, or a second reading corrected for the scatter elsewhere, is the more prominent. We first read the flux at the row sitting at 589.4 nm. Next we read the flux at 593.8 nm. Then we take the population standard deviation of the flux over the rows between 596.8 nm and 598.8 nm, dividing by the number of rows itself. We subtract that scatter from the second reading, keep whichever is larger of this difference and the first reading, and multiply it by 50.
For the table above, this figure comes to 620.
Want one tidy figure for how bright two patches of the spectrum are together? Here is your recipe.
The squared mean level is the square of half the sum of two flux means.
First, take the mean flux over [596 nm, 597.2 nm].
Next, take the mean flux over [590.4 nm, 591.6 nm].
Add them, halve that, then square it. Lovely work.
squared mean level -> 161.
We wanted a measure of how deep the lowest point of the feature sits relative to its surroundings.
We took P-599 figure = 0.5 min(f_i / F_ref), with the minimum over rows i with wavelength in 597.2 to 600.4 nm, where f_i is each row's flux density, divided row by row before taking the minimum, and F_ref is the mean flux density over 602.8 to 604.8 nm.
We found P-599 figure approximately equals 0.463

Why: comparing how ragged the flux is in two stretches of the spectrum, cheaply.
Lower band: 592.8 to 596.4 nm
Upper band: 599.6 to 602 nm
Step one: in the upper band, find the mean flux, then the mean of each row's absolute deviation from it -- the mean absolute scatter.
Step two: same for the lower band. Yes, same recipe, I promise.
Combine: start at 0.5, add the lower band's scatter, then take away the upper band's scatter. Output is 0.38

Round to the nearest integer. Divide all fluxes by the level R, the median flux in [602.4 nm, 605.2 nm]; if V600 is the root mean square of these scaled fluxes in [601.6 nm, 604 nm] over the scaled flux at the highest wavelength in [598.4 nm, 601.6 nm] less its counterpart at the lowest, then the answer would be -11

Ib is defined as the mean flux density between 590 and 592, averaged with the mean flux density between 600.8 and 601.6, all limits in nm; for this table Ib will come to 12.2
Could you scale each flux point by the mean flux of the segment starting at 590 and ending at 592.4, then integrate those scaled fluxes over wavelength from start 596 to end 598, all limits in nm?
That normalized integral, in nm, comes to 2.0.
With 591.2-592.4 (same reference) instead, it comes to 1.2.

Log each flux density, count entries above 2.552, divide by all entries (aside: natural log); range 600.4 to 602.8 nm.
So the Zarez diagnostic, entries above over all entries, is 0.00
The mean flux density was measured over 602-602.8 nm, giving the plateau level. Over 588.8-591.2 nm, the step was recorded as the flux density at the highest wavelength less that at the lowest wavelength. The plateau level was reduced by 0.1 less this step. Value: 13.9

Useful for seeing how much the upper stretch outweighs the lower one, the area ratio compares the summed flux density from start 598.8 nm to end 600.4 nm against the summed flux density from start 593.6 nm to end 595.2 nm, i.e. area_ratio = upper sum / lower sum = 1.0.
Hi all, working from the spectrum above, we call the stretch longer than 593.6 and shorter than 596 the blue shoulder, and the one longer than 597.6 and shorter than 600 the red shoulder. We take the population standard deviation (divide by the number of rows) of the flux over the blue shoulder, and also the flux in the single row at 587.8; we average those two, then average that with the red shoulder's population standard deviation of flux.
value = 3.352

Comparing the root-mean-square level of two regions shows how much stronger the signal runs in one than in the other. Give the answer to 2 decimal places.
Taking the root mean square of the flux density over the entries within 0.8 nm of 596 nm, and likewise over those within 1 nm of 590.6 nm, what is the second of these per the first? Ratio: 1.00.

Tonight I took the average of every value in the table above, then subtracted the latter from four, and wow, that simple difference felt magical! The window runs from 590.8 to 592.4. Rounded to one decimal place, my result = -8.8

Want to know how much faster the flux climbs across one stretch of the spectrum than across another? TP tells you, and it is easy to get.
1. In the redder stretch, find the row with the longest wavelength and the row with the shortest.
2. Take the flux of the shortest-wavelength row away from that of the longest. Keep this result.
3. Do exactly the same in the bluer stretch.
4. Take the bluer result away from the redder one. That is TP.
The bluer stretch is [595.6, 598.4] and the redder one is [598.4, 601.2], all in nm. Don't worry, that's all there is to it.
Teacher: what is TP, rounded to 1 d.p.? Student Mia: -1.8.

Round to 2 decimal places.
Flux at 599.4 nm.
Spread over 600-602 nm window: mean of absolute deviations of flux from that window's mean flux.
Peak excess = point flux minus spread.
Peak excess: 12.76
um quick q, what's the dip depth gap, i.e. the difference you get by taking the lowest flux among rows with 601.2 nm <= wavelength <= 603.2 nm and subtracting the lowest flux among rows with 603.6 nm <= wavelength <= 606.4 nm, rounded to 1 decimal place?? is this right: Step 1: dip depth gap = -1.1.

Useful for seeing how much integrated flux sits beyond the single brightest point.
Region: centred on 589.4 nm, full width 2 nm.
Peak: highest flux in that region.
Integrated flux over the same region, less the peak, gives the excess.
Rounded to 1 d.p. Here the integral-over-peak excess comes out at 11.3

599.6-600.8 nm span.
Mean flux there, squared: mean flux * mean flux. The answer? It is 152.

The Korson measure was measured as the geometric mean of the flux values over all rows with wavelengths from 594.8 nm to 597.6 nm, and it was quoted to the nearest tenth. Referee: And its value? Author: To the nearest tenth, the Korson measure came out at 12.6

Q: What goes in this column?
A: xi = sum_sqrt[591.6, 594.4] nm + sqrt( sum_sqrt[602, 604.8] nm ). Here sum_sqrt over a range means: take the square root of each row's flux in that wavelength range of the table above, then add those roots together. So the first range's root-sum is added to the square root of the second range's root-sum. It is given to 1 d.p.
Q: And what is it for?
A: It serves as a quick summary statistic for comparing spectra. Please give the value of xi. 30.0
